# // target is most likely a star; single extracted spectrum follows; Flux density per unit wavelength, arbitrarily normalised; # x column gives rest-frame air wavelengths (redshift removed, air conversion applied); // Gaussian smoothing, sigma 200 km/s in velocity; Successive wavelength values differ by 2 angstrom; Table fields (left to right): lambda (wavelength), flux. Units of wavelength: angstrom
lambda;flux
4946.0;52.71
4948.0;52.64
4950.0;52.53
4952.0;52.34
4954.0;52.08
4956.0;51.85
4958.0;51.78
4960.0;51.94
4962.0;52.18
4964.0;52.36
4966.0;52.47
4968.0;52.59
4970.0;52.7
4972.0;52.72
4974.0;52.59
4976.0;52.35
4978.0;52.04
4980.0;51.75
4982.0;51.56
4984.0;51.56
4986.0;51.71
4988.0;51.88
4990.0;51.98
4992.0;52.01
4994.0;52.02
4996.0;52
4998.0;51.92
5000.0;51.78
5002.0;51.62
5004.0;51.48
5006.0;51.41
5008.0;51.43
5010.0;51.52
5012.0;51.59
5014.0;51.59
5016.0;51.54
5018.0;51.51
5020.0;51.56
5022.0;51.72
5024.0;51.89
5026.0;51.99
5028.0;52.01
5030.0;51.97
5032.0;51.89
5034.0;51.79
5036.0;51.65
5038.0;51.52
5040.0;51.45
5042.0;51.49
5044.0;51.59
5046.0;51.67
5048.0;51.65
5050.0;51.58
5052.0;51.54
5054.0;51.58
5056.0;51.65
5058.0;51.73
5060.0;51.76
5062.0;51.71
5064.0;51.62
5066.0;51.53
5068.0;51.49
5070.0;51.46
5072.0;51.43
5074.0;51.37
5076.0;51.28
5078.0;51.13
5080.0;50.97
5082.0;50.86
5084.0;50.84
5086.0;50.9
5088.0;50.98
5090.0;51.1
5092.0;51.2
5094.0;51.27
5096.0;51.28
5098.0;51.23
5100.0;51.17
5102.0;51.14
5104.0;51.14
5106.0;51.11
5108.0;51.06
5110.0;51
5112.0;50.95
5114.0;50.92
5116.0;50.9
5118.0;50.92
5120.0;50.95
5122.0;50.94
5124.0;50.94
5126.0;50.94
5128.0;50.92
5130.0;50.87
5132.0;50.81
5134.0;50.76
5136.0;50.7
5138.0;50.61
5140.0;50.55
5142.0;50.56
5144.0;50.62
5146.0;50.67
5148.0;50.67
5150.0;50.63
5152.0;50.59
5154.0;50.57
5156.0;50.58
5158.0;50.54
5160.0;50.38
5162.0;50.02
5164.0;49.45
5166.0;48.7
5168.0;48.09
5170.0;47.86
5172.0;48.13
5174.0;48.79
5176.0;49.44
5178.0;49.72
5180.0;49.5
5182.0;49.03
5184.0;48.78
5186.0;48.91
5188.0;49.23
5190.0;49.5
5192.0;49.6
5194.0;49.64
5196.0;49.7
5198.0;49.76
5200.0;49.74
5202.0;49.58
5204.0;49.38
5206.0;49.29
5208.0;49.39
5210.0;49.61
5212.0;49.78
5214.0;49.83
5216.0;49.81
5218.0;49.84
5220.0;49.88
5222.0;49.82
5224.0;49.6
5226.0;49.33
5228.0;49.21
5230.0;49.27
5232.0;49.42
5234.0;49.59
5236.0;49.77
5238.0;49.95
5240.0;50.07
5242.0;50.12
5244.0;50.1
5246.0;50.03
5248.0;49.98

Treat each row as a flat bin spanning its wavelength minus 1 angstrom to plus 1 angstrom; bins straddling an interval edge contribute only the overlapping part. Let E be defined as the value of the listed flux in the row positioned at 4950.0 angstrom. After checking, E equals 52.53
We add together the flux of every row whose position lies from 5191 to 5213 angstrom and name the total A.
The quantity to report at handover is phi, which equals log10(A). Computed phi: 2.74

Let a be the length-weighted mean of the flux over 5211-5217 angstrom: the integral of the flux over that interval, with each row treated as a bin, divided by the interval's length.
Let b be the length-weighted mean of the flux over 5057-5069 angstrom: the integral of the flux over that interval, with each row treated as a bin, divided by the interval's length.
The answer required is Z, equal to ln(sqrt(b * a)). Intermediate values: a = 49.8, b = 51.6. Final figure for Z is 3.93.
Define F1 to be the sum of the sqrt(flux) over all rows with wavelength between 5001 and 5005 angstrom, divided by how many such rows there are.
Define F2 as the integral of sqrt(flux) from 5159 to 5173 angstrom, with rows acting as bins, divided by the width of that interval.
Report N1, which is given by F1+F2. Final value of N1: 14.2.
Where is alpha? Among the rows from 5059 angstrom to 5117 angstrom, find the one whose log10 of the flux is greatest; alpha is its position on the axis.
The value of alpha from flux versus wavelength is 5060.0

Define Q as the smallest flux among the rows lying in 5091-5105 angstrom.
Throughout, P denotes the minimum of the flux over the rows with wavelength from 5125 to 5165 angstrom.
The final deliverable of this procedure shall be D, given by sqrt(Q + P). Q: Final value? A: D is 10.0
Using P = 49.45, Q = 51.14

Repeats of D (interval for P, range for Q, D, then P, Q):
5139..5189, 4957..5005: 10.0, 47.86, 51.48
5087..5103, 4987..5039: 10.1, 50.98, 51.41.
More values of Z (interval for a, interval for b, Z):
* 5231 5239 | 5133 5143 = 3.92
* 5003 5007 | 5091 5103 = 3.94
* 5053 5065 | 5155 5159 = 3.93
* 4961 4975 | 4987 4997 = 3.96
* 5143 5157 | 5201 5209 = 3.91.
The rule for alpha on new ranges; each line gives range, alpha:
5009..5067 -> 5028.0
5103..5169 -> 5104.0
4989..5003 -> 4994.0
